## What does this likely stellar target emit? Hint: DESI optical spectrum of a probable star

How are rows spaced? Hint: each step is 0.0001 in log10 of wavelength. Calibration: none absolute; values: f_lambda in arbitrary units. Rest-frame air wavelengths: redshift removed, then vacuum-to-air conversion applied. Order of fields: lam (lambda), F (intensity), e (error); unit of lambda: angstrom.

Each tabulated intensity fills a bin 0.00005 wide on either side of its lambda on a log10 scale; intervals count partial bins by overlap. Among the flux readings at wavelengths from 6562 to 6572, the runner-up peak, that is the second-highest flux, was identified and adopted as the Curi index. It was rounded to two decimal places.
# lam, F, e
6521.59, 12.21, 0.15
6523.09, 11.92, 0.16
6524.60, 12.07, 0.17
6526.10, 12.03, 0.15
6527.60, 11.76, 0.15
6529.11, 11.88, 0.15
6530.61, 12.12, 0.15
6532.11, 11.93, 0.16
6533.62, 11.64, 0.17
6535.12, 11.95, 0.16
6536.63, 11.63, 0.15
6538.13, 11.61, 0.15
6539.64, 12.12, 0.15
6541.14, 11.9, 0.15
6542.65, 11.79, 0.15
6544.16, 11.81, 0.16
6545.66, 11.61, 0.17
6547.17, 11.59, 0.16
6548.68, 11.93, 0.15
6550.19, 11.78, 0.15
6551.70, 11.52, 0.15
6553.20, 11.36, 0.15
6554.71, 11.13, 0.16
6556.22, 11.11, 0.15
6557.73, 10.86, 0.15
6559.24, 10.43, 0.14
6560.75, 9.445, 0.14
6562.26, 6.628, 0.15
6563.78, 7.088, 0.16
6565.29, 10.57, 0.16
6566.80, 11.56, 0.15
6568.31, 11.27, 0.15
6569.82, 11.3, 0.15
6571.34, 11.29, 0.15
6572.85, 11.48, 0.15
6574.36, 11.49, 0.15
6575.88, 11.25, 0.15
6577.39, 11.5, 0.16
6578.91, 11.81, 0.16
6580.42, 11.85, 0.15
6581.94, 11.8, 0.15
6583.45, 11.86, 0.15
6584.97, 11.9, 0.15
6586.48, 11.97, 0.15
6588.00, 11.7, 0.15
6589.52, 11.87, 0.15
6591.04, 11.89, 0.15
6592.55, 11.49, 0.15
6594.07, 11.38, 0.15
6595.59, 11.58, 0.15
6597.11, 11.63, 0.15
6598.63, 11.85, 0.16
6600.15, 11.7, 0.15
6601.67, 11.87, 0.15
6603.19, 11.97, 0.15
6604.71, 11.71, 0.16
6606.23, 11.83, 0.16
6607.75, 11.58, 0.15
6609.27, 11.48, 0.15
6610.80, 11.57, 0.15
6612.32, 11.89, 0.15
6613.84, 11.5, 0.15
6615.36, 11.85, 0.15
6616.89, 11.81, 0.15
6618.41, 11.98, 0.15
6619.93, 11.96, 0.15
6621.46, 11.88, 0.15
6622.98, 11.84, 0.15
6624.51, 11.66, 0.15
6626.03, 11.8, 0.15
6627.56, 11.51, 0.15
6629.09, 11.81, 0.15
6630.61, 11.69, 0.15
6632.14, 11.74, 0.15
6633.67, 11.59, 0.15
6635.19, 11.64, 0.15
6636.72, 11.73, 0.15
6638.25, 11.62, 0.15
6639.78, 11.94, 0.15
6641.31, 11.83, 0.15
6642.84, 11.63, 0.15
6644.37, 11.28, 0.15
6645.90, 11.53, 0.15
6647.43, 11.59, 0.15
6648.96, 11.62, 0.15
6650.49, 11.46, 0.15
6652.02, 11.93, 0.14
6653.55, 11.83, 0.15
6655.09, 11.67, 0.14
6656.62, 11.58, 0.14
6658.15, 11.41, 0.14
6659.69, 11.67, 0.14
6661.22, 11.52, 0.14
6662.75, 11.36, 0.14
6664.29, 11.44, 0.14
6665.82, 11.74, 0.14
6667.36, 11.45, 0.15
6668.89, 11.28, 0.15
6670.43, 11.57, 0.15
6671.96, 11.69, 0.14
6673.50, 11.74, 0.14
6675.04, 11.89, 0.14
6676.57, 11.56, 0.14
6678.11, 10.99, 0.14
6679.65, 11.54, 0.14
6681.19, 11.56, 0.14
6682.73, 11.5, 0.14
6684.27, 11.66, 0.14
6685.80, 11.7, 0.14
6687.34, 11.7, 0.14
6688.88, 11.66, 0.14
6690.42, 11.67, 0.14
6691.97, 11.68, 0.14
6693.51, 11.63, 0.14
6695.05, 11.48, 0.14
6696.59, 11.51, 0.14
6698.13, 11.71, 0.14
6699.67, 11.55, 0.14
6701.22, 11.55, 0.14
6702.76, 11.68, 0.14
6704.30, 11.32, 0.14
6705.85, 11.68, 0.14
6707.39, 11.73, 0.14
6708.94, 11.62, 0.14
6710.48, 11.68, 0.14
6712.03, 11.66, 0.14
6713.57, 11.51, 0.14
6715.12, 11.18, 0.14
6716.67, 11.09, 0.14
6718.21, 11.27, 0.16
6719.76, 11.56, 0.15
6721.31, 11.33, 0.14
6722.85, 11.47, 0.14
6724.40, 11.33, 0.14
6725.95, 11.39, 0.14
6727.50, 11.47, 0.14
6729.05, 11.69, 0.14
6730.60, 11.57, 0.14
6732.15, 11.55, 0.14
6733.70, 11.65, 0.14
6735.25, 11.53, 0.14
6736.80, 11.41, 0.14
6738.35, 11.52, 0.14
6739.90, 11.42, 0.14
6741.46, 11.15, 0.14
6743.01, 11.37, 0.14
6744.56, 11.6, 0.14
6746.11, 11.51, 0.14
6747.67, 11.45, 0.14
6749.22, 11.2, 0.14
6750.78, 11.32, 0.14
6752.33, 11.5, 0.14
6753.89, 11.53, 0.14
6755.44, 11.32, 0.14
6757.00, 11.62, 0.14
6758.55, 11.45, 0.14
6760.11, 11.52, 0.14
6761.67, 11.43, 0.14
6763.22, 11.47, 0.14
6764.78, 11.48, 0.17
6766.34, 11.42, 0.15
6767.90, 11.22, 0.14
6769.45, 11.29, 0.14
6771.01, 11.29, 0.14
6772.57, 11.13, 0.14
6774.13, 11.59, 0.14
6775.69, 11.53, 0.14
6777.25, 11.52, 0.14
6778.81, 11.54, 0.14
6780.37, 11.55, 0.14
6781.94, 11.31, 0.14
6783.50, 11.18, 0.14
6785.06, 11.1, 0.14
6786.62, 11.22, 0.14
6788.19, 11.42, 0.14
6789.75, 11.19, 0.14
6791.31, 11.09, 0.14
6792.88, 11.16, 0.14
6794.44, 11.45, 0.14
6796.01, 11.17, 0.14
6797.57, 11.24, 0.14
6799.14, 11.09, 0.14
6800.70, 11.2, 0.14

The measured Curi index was 11.30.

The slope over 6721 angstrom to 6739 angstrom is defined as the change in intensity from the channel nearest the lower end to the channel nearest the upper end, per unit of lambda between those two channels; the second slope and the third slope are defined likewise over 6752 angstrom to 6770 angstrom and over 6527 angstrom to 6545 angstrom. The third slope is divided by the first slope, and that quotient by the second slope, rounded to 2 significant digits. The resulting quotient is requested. -22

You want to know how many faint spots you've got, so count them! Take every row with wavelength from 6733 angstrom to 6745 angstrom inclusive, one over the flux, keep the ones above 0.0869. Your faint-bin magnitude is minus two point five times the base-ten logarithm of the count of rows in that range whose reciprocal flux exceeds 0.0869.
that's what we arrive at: -1.51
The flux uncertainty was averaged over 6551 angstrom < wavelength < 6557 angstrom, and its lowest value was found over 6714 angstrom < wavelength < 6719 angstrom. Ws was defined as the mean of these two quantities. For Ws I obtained 0.146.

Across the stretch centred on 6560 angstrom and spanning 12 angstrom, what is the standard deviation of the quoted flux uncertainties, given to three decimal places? 0.008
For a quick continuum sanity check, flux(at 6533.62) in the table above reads 11.64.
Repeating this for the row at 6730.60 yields 11.57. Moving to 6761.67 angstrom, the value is 11.43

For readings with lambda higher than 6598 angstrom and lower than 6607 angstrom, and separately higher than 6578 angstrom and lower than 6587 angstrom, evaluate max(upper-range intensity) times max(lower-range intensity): 143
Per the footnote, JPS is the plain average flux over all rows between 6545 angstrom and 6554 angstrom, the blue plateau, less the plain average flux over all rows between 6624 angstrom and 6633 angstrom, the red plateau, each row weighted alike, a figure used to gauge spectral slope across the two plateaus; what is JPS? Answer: -0.07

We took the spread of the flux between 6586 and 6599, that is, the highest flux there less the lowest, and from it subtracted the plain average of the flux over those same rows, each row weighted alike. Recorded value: -11.1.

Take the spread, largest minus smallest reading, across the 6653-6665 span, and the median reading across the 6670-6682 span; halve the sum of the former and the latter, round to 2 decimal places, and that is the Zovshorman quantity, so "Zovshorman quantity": 6.02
